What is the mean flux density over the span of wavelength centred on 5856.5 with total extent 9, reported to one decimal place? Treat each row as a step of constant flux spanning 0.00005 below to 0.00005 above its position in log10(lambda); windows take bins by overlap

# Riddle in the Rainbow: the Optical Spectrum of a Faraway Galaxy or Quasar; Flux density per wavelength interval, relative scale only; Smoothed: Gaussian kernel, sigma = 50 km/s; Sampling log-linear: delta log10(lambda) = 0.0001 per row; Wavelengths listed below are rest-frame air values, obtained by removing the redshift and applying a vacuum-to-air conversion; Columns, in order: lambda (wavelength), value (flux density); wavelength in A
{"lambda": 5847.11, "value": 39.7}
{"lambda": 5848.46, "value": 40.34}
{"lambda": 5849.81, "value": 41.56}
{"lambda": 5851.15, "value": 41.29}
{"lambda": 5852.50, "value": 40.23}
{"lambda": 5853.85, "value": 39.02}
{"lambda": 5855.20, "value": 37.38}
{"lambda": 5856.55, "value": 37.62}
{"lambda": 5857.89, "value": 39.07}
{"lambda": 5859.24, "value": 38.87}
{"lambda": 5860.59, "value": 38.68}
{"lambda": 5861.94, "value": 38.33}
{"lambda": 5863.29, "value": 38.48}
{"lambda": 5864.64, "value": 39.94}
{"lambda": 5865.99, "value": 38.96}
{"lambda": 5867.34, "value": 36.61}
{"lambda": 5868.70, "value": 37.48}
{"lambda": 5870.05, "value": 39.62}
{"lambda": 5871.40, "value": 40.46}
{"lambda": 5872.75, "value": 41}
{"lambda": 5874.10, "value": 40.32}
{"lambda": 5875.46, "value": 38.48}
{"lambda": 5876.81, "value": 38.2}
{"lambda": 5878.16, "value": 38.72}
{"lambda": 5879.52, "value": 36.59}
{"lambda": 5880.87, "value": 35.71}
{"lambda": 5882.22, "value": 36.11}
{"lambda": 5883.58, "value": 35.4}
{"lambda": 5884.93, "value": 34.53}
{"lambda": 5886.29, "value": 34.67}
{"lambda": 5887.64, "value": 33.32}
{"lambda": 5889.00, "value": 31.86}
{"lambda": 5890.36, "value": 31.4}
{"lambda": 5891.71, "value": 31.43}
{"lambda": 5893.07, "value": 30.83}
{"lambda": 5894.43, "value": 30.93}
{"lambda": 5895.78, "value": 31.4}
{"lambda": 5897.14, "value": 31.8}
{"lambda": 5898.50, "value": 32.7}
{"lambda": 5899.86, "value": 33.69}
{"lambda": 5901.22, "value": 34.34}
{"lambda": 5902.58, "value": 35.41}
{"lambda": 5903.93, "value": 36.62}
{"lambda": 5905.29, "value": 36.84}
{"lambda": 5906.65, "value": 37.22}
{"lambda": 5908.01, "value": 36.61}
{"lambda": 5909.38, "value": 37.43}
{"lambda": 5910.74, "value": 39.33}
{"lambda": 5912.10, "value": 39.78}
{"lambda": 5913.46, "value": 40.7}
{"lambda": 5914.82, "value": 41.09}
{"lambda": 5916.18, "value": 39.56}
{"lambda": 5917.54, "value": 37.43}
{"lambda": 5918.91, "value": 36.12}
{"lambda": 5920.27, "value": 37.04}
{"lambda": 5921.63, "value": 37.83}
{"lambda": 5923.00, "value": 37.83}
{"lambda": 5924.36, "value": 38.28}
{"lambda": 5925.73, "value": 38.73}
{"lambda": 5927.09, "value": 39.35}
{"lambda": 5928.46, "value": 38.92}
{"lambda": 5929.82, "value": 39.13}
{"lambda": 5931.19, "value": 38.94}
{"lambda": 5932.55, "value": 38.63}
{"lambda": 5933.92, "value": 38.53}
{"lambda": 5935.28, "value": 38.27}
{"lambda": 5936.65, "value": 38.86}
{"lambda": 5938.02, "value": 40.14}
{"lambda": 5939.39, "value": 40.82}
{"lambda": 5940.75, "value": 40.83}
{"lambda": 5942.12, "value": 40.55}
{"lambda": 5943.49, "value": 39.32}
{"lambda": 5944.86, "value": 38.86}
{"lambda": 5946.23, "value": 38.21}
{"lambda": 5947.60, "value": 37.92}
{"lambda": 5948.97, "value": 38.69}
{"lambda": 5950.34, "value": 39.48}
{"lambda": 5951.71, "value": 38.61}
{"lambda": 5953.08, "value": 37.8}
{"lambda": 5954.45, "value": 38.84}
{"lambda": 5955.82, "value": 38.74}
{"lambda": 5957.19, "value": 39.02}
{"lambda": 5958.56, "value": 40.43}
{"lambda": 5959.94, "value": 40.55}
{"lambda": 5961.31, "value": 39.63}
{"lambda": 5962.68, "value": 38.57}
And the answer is 38.7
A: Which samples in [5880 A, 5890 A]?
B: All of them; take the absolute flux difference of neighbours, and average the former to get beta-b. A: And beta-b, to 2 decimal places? 0.82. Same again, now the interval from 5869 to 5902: 0.75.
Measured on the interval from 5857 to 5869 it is 0.82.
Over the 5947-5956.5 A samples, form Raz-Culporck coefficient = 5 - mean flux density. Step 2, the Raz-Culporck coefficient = -33.6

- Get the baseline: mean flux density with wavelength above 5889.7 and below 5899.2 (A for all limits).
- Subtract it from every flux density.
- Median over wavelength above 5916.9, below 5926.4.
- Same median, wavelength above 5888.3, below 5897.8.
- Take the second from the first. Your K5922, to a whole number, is 6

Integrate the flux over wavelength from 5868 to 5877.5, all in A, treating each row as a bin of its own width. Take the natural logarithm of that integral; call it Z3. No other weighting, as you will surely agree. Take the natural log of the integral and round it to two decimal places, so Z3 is 5.92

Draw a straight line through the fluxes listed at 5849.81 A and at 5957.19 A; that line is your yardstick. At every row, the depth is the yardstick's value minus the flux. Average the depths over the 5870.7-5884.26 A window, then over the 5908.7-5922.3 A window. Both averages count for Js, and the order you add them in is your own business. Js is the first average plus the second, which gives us 4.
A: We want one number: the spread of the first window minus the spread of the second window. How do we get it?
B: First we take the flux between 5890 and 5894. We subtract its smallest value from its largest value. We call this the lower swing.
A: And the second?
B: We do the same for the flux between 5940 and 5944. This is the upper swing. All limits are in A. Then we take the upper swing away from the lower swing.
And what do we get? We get -0.9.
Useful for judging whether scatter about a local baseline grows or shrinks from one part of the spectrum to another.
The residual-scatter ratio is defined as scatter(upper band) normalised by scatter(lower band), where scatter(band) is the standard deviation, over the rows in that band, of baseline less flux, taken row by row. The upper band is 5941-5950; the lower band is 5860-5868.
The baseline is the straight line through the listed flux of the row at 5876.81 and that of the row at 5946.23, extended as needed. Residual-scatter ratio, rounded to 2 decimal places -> 0.86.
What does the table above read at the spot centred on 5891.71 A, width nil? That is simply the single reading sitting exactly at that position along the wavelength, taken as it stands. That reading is 31.43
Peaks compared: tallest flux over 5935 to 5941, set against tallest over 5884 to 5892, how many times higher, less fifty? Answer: -48.8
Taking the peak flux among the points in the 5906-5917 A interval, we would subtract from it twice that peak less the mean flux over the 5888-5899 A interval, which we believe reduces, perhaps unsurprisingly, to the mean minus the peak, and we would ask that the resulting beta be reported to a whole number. -10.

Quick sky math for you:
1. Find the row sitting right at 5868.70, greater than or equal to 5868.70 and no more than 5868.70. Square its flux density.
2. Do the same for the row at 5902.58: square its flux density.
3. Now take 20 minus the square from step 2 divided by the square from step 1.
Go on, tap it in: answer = 19.11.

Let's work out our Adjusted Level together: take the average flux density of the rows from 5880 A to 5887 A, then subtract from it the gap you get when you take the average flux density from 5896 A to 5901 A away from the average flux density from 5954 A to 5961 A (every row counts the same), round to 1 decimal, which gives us 28.5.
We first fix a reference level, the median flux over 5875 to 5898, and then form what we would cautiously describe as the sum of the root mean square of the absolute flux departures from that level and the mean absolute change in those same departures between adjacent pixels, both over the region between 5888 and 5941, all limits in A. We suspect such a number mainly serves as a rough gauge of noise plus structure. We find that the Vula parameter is 4.5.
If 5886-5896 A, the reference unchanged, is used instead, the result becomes 3.4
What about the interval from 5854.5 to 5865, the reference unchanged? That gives 4.7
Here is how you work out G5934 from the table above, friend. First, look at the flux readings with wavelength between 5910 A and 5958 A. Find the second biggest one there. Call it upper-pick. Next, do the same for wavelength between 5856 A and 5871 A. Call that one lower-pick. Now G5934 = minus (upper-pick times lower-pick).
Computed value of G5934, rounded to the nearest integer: -1618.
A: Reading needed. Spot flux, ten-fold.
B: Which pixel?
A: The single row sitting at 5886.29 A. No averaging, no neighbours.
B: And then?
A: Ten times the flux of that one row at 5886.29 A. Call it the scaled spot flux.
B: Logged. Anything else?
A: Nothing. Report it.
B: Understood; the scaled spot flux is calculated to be 347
